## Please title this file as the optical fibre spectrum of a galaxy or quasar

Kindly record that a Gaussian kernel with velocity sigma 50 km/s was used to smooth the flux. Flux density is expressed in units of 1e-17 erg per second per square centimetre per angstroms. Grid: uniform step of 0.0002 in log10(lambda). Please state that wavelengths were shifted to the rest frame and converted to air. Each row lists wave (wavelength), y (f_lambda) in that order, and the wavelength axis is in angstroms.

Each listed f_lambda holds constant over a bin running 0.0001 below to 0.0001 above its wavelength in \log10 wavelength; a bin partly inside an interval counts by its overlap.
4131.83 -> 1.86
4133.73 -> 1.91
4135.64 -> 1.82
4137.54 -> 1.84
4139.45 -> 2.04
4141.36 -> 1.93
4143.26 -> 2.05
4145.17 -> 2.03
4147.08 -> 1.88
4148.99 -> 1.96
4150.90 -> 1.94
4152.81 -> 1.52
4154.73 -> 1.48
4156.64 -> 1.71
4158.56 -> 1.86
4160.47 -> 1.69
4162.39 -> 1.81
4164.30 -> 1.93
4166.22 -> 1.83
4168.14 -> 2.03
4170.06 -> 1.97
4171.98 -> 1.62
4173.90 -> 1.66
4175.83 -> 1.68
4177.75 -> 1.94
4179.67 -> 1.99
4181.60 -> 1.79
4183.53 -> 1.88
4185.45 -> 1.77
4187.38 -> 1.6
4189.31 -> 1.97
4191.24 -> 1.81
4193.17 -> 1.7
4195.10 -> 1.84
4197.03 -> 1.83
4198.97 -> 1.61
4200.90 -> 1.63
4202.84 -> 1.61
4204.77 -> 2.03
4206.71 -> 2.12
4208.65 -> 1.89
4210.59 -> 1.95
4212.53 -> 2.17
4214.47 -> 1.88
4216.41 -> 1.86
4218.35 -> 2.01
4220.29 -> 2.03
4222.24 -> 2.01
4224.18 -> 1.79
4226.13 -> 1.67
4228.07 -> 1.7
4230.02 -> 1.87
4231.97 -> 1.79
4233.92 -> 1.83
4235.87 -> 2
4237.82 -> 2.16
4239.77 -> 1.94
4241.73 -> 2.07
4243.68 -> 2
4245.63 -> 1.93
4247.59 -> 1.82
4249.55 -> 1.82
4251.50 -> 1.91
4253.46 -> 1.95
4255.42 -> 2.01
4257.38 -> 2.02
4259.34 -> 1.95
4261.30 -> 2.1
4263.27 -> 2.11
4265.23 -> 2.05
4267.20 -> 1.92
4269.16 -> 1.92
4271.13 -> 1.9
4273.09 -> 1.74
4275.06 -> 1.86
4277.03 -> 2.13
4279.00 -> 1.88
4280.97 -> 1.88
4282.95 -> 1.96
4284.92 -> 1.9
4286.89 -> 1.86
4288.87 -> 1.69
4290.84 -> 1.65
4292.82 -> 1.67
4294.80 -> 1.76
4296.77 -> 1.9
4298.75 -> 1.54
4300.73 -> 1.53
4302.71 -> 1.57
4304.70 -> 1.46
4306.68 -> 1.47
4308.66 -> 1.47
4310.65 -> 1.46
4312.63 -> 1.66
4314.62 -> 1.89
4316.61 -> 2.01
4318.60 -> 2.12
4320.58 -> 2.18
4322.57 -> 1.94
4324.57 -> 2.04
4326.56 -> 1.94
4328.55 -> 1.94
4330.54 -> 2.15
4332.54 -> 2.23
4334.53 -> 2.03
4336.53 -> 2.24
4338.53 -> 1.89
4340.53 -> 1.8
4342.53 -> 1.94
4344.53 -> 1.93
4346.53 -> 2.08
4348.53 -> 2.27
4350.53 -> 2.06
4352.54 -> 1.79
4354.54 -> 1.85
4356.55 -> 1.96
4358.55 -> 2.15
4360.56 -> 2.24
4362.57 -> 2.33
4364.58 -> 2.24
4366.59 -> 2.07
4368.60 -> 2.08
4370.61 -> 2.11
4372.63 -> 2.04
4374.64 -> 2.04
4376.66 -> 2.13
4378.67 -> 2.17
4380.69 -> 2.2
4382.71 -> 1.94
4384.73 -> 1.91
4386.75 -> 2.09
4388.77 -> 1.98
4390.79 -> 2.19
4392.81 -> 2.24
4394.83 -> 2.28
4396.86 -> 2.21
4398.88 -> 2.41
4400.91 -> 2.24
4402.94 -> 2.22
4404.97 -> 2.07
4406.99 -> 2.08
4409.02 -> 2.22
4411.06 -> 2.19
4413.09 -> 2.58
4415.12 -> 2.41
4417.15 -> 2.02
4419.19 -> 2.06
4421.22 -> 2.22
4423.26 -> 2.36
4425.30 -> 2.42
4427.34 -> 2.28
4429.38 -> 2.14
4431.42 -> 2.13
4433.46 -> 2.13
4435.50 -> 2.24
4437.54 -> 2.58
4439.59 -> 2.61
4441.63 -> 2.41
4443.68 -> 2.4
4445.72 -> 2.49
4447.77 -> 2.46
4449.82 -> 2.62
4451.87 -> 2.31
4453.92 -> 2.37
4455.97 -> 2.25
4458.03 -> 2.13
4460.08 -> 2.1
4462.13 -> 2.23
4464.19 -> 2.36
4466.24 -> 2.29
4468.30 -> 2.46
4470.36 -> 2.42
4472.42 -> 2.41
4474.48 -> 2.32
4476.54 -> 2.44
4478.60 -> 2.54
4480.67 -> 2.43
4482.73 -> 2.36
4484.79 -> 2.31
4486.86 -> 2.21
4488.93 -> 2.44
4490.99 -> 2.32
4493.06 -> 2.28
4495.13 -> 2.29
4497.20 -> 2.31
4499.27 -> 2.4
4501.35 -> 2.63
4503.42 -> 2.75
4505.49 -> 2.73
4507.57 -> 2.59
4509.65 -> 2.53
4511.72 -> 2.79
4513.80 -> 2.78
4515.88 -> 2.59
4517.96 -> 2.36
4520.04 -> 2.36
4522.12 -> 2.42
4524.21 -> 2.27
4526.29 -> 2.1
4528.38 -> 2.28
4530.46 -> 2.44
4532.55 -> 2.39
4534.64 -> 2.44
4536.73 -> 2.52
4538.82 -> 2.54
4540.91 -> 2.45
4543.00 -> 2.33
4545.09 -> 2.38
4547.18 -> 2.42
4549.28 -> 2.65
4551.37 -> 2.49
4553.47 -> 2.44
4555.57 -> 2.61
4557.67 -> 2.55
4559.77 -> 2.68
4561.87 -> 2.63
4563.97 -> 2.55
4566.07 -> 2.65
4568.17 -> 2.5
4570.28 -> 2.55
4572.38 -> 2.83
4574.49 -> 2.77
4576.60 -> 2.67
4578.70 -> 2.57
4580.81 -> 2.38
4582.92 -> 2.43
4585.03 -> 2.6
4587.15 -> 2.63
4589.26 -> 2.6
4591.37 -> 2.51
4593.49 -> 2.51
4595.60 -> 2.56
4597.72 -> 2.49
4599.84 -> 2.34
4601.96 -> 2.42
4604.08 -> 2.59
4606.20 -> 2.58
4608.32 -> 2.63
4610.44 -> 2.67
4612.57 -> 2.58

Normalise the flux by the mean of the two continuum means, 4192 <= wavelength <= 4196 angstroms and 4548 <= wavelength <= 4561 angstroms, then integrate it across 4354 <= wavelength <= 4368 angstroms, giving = 13.7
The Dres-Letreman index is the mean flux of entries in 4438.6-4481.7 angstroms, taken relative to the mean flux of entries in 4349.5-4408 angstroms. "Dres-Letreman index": 1.13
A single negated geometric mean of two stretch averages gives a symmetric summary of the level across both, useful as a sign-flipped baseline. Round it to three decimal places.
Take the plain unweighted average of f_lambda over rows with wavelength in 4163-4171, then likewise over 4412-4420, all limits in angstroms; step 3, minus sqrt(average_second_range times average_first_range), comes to -2.097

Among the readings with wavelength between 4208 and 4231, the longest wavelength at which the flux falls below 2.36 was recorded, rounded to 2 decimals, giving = 4230.02 angstroms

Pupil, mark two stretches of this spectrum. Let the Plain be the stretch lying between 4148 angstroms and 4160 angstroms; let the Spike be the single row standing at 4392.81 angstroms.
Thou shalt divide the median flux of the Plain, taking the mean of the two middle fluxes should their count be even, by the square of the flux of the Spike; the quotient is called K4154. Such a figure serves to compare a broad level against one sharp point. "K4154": 0.36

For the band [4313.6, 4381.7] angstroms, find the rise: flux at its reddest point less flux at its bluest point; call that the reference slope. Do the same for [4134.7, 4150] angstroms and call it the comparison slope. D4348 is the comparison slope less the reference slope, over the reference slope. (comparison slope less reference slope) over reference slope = -0.5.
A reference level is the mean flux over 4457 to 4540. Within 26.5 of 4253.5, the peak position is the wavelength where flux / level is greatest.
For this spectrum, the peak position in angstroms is 4237.82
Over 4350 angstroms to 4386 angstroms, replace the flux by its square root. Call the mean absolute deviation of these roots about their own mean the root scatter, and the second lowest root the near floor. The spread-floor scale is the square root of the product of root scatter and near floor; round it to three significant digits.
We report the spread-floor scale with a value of 0.229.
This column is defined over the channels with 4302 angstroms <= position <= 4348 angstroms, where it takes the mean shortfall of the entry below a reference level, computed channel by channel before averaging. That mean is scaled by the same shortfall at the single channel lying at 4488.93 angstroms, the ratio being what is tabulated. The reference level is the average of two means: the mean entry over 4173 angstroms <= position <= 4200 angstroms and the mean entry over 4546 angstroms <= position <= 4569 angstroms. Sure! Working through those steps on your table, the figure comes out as -1.1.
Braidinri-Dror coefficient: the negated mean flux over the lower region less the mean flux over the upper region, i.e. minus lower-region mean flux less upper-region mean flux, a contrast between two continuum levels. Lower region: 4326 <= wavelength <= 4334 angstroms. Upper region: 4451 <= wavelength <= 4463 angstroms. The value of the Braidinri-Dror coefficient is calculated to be -4.30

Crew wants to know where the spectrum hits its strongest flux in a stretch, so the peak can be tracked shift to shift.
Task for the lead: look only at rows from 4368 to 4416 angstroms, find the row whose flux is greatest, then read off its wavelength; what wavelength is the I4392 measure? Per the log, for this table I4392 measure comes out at 4413.09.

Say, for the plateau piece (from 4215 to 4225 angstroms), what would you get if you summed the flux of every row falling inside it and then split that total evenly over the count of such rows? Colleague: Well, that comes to 1.94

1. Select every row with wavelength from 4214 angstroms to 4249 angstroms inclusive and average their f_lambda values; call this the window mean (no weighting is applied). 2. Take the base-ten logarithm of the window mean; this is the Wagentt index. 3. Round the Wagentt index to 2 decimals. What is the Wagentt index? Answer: 0.28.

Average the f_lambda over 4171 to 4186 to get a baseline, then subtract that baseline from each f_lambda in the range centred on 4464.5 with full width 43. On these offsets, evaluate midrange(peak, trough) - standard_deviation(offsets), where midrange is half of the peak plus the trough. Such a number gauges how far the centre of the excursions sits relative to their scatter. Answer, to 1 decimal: 0.4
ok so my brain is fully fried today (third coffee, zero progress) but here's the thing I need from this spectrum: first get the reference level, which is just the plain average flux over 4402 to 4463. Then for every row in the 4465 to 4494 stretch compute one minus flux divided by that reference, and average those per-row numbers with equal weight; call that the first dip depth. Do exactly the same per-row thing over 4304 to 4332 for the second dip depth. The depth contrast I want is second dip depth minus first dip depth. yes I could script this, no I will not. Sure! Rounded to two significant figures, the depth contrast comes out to 0.23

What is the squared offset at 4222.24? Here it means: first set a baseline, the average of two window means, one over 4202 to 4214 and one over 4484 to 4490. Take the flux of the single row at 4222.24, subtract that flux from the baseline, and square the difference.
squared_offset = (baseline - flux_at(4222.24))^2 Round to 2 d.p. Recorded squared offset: 0.02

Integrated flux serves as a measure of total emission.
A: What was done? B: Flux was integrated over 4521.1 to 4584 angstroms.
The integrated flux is 157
